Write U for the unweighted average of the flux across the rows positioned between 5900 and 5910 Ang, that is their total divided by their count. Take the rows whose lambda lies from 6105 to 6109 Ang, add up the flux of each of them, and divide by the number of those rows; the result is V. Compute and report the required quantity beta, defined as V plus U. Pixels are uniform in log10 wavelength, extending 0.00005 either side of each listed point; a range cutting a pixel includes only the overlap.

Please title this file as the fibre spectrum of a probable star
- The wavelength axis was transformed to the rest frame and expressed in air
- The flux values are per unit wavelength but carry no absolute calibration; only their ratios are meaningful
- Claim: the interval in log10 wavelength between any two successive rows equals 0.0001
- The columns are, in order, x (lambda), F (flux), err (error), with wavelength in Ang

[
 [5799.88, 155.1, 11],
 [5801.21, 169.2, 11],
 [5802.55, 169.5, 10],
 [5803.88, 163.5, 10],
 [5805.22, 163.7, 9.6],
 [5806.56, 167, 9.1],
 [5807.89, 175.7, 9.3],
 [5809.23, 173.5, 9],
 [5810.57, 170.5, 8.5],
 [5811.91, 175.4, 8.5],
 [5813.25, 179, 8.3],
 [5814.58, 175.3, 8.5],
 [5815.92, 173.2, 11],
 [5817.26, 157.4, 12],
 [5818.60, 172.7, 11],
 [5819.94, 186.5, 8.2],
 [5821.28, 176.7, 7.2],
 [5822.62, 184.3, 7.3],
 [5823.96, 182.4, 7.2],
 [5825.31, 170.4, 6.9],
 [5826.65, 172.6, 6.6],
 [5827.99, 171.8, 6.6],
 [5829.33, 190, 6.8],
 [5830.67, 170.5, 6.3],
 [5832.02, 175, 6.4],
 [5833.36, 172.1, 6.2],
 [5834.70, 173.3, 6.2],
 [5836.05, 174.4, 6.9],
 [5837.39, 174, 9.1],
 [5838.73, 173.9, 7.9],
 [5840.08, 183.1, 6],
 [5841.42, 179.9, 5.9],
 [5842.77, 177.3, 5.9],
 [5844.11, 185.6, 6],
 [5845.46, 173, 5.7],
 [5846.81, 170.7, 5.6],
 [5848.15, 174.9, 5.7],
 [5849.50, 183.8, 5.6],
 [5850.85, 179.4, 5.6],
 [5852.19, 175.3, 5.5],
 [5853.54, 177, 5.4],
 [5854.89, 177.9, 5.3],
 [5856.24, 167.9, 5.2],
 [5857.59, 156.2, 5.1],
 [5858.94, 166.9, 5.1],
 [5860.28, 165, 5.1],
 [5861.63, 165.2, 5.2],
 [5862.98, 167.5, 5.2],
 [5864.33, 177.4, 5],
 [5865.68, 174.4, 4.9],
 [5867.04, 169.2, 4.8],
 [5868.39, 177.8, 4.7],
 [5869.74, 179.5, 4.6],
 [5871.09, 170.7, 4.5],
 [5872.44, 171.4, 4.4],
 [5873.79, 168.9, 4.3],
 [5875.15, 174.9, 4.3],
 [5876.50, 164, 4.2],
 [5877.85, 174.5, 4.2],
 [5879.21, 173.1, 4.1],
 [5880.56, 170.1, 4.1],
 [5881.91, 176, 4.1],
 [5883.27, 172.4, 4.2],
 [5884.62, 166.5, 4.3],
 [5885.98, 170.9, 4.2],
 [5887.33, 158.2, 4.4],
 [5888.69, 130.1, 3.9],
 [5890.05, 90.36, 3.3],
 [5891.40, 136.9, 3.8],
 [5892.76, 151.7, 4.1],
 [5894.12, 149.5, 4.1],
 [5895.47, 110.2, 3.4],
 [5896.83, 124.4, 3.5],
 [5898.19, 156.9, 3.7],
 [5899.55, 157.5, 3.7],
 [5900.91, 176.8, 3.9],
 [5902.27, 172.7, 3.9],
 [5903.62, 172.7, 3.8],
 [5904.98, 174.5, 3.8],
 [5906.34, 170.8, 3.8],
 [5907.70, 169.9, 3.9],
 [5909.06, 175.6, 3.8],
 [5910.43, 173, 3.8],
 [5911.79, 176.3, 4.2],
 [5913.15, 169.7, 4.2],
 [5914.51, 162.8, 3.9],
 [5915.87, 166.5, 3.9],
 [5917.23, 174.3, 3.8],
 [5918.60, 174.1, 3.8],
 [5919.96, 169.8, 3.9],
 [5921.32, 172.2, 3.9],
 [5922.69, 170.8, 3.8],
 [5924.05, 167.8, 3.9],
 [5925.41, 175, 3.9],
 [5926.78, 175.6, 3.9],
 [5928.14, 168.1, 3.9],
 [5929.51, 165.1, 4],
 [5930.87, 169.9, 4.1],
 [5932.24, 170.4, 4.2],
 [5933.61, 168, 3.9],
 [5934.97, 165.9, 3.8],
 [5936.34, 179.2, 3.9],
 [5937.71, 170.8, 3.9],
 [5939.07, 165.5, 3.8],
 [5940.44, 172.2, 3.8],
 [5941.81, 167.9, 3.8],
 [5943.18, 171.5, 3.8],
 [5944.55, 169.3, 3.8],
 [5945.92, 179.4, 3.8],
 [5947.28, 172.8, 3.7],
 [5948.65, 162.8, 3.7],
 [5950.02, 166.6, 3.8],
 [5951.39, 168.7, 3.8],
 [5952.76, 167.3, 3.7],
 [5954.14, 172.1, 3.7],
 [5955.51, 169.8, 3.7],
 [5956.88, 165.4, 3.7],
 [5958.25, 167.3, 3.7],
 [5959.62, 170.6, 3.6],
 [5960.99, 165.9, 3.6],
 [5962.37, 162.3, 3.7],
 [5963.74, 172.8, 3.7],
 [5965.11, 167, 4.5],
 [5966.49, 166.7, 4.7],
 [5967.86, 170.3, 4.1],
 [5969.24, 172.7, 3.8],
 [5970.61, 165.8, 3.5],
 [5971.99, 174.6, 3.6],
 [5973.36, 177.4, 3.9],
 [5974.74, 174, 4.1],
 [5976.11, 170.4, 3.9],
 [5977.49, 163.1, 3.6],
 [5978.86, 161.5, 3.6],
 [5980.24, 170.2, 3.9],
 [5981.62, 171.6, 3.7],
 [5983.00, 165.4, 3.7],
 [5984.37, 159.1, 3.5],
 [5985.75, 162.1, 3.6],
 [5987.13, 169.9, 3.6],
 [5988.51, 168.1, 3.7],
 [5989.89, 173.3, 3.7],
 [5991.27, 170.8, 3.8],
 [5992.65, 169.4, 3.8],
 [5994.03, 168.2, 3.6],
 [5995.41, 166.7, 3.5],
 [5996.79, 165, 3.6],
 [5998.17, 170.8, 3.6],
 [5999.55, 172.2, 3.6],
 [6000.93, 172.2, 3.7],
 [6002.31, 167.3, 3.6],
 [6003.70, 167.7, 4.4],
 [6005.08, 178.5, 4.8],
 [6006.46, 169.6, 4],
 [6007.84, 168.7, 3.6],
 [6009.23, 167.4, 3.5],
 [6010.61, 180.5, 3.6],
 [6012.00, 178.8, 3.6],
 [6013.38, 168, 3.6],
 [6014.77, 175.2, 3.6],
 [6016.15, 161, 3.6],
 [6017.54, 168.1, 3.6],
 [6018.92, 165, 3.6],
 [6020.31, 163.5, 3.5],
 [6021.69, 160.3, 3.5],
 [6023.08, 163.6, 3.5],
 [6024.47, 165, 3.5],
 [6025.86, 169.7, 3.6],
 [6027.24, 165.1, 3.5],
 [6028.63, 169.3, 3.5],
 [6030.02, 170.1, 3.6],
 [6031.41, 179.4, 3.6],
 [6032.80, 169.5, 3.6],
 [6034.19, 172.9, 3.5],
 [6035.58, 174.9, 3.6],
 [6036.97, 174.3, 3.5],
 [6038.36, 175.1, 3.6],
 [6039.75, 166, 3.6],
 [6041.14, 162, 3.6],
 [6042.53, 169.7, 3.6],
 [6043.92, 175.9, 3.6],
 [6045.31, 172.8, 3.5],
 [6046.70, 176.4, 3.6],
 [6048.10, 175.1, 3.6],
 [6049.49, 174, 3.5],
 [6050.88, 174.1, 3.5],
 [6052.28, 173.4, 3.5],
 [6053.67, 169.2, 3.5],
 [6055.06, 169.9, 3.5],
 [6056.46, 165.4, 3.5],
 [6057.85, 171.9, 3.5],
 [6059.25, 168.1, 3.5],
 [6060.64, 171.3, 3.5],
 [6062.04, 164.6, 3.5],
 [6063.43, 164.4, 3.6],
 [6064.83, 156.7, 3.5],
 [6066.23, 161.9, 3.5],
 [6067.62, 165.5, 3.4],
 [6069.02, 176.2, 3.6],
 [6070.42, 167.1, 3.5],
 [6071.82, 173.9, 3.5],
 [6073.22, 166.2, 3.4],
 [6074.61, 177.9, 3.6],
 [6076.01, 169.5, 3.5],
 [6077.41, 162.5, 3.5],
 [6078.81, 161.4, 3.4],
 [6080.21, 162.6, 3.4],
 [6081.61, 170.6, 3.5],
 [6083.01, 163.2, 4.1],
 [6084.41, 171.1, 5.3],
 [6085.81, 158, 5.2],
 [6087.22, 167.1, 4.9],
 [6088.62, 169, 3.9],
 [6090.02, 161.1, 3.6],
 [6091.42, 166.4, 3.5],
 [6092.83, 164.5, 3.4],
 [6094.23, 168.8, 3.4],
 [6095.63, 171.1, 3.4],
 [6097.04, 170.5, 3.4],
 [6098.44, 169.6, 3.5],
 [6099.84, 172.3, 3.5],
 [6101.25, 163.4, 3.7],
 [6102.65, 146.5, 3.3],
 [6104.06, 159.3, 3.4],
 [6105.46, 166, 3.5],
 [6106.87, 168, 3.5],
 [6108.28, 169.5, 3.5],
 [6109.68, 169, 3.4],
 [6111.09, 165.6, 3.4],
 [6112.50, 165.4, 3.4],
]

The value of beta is 341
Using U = 173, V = 168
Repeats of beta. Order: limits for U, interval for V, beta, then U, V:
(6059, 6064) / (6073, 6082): 334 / 167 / 167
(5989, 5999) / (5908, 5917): 340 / 169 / 171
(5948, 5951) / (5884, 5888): 330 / 165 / 165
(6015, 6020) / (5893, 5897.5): 293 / 165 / 128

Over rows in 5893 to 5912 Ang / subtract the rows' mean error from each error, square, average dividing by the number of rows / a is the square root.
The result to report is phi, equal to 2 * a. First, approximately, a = 0.20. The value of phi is 0.40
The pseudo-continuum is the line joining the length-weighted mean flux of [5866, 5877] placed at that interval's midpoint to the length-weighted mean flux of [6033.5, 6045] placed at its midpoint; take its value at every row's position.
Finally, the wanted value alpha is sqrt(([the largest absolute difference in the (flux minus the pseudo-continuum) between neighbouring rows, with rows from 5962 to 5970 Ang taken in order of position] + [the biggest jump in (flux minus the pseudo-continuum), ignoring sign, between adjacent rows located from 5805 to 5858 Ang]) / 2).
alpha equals 3.9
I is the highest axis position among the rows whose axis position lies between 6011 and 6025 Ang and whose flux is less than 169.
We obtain 6024.47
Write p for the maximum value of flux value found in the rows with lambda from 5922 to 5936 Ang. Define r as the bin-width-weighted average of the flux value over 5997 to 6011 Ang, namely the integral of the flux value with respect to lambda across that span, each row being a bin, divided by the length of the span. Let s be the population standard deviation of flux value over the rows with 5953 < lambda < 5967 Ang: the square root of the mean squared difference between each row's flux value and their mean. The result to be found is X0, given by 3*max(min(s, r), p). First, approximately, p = 175.6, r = 171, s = 3.1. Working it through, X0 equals 527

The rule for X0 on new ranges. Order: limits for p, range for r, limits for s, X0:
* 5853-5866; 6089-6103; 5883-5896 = 534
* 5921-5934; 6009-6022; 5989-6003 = 527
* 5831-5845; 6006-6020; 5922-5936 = 557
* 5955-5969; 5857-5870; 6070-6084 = 518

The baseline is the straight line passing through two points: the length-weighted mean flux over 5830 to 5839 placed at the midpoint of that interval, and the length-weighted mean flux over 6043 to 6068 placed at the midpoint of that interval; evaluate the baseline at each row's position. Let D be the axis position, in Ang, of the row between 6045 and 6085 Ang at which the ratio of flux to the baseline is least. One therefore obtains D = 6064.83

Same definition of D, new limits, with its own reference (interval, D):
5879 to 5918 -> 5890.05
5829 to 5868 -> 5857.59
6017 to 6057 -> 6021.69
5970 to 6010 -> 5984.37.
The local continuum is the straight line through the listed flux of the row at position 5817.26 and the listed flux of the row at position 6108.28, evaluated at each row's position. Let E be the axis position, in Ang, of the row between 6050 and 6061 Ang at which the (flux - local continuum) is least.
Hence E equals 6056.46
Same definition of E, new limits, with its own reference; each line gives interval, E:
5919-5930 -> 5929.51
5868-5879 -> 5876.50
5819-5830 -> 5825.31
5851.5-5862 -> 5857.59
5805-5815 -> 5805.22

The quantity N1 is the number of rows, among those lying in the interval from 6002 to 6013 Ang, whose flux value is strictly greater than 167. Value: 8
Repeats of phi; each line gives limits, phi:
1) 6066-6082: 0.14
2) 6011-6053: 0.10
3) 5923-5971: 0.47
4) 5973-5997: 0.31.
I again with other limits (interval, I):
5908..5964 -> 5962.37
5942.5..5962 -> 5960.99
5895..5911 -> 5899.55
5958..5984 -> 5983.00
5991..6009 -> 6007.84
